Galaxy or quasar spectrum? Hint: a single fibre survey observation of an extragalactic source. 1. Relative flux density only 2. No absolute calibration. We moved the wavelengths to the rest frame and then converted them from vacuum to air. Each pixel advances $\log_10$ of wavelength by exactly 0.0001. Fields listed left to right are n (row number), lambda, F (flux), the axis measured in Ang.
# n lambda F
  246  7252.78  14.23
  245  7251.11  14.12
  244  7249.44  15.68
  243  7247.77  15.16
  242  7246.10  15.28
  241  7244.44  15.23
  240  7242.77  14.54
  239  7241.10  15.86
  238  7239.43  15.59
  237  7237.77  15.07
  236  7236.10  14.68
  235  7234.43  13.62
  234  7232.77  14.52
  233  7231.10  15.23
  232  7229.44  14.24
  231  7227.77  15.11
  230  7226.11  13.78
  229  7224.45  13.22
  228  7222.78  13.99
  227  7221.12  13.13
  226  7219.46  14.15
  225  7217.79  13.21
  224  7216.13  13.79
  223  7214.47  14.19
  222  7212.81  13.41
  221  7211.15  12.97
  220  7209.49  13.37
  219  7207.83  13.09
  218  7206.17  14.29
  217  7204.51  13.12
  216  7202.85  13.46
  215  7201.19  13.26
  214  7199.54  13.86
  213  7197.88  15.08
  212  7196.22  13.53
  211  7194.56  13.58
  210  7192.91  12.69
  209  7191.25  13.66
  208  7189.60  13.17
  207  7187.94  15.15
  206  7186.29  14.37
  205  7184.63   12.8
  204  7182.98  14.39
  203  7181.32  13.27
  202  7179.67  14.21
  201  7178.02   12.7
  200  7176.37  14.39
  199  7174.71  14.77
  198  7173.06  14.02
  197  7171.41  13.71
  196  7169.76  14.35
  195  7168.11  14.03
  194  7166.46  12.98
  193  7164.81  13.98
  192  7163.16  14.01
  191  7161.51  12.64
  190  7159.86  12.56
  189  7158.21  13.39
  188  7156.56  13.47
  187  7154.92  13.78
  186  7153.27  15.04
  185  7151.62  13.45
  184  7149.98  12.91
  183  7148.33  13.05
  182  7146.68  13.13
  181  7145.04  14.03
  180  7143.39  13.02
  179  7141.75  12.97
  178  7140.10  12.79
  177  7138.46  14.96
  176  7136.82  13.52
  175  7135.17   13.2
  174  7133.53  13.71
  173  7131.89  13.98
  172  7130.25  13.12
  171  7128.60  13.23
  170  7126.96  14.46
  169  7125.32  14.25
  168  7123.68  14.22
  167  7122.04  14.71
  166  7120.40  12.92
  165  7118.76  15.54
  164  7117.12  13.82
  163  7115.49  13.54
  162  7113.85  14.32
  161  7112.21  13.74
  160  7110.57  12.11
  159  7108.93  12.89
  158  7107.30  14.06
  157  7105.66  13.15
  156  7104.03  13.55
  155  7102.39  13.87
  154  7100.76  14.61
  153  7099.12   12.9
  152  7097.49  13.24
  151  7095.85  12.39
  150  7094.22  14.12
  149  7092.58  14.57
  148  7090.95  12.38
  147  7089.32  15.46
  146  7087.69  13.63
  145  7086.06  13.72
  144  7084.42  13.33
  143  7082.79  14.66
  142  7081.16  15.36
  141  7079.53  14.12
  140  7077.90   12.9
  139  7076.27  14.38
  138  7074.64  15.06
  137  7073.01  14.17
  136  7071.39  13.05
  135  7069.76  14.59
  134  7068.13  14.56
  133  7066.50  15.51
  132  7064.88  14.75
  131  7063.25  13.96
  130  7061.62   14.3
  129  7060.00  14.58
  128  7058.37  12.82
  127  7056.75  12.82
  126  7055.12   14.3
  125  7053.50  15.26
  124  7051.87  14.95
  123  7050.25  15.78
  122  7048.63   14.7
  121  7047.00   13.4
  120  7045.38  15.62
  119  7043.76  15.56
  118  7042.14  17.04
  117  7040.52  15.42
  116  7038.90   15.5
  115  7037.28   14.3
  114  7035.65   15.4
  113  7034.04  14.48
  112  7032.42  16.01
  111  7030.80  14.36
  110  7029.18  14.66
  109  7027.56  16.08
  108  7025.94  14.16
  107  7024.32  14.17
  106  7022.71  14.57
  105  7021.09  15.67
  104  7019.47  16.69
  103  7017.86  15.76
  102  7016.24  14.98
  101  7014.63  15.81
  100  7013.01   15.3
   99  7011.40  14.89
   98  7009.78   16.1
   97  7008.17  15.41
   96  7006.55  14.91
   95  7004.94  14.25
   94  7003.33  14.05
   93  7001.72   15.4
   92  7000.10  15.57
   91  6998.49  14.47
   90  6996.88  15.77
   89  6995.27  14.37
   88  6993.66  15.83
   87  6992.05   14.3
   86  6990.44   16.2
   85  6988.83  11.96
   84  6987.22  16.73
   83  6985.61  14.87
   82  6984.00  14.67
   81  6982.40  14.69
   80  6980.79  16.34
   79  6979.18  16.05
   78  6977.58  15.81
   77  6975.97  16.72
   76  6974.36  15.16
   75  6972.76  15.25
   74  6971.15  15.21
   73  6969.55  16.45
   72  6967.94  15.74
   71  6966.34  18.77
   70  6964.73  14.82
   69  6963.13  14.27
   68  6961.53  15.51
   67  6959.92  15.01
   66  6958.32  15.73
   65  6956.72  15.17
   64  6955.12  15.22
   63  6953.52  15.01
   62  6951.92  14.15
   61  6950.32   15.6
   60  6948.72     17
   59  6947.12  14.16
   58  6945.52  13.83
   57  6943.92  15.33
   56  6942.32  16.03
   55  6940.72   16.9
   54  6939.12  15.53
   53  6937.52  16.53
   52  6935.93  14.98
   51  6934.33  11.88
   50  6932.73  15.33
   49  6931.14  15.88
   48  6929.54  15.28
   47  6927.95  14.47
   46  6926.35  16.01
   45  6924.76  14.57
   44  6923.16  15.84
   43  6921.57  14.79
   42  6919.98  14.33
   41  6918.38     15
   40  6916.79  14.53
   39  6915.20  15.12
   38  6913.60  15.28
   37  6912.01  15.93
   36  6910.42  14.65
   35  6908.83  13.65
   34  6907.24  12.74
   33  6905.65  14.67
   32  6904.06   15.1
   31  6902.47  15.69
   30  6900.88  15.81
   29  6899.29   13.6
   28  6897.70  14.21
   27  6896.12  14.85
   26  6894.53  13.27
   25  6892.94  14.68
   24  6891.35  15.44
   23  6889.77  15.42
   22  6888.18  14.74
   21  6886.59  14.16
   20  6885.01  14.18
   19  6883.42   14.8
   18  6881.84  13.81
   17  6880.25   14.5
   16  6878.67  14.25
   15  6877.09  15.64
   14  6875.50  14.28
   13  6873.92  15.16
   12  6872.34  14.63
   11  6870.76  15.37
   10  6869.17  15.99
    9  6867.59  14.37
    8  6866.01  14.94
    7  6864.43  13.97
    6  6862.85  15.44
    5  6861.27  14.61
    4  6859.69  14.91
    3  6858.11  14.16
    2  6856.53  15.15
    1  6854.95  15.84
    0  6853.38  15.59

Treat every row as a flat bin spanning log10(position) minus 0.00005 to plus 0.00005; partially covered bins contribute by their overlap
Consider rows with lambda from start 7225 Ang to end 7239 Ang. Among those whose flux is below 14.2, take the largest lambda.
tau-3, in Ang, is 7234.43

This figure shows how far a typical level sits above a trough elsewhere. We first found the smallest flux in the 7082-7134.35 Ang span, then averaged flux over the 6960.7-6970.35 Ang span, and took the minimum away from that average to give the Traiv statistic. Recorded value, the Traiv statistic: 3.8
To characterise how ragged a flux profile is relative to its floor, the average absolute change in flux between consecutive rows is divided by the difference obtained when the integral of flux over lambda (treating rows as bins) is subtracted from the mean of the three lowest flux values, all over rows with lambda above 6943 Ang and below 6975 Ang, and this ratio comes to -0.0023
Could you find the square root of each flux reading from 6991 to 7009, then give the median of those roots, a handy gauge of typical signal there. 3.86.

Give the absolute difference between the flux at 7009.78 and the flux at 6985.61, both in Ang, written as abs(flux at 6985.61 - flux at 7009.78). 1.2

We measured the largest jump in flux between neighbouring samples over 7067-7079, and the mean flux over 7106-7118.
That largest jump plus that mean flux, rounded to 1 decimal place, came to 15.0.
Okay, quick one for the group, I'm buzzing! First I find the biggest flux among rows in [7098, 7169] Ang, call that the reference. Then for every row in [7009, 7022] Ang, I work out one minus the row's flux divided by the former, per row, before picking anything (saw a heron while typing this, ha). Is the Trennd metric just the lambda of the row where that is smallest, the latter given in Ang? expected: 7019.47 Ang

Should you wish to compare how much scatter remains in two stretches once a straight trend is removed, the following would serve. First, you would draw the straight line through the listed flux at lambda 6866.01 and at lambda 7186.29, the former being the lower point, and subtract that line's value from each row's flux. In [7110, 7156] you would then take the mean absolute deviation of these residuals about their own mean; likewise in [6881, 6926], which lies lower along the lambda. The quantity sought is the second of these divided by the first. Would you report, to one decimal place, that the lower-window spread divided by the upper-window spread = 1.0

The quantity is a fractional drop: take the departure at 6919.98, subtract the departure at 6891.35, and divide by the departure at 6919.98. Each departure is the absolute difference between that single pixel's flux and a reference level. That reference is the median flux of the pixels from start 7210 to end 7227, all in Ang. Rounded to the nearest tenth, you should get -1.5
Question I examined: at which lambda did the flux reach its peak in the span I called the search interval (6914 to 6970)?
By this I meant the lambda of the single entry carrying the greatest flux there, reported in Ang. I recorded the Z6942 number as 6966.34 Ang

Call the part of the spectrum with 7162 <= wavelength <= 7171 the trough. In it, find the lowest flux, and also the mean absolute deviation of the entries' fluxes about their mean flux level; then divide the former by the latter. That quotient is 36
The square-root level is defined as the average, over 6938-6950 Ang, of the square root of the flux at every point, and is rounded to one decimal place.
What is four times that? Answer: 15.8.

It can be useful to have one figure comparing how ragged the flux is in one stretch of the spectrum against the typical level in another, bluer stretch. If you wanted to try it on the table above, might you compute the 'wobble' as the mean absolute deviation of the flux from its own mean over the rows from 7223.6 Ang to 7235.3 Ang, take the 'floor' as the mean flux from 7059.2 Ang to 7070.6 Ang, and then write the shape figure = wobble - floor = -14.0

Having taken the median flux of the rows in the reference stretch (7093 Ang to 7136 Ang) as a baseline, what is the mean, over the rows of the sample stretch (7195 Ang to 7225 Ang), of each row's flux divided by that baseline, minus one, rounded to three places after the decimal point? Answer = -0.008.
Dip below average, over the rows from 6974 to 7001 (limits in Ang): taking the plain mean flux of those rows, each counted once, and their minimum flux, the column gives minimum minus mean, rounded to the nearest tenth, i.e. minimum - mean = -3.3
